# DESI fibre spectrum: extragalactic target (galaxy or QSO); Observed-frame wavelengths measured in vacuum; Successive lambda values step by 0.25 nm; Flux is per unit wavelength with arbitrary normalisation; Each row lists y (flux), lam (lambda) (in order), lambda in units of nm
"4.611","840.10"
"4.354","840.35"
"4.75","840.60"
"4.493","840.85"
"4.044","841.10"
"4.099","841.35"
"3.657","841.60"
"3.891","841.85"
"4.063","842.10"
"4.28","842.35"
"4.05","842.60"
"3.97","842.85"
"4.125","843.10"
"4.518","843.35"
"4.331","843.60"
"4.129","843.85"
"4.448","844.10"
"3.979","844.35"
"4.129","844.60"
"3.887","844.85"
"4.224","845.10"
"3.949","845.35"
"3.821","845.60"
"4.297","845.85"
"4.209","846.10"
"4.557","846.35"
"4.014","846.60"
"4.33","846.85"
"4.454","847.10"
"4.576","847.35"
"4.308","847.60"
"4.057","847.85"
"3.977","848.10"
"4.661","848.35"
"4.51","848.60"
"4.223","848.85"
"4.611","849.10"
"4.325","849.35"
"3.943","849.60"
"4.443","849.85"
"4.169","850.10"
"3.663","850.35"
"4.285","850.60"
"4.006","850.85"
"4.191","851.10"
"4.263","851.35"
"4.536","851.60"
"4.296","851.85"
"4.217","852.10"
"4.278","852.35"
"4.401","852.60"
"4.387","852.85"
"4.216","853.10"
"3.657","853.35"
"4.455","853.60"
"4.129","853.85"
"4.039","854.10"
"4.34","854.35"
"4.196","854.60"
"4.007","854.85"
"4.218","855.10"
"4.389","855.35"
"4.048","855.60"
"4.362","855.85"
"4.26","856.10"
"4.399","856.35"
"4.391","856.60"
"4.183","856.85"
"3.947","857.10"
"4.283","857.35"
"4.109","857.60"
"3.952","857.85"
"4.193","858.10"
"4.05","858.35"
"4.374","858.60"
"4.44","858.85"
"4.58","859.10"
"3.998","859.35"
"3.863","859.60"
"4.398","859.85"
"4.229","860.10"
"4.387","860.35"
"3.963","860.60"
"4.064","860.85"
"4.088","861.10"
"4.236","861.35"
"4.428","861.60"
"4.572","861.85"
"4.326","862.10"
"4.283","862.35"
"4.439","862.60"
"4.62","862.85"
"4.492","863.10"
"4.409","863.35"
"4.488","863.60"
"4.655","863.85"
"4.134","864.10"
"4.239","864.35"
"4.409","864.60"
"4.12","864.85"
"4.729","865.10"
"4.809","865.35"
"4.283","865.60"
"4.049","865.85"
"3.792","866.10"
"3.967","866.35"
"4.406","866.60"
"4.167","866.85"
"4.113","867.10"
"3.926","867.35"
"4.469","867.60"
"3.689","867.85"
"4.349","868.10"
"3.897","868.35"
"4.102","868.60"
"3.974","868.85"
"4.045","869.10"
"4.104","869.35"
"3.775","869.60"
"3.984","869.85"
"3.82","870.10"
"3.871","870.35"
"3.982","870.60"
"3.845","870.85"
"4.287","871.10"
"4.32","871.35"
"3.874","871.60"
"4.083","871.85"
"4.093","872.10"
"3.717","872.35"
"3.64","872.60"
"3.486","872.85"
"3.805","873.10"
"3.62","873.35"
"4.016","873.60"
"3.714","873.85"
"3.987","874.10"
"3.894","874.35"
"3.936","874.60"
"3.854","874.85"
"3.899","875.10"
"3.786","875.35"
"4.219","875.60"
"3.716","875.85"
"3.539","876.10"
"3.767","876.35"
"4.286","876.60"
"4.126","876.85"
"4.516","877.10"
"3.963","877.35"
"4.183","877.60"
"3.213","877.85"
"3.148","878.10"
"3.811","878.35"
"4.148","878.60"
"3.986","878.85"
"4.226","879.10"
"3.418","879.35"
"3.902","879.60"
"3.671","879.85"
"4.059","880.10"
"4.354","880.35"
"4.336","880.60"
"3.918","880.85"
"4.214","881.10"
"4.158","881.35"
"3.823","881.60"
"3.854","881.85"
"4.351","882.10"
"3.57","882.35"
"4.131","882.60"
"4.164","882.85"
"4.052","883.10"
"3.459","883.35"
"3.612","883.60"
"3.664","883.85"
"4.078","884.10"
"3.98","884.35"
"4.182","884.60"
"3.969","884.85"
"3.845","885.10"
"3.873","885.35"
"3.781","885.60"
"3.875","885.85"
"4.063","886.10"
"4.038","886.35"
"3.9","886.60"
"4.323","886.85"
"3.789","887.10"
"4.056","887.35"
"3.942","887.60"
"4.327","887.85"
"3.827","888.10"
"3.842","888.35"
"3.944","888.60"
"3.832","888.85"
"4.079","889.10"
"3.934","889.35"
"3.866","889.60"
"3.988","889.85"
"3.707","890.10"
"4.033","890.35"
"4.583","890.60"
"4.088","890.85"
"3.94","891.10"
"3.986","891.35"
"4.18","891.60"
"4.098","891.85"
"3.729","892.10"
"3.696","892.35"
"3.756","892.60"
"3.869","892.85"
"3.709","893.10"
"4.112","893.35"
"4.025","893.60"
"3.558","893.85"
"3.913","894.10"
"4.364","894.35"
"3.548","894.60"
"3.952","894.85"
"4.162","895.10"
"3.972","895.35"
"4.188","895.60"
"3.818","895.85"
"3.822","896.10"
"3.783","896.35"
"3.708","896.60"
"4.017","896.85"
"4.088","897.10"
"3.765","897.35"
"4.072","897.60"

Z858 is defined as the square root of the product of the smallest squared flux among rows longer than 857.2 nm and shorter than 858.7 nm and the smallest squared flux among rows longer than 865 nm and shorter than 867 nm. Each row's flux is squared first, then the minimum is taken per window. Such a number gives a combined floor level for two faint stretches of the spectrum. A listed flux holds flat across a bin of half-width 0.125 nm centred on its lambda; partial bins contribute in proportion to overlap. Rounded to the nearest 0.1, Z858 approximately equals 15.0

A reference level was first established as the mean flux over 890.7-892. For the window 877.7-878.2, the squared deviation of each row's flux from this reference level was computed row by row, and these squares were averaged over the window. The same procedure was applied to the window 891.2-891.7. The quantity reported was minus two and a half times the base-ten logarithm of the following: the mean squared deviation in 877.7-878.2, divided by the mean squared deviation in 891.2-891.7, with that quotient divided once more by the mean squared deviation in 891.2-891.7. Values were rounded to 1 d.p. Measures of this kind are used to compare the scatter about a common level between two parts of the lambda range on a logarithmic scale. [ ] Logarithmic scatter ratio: -9.7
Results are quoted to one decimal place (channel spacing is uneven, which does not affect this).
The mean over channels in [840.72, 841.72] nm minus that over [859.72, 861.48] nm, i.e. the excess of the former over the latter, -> -0.1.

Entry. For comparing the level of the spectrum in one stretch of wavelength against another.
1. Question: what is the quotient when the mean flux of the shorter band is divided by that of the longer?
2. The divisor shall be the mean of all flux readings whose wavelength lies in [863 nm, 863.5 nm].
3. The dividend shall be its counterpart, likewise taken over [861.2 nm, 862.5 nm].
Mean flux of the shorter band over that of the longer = 0.98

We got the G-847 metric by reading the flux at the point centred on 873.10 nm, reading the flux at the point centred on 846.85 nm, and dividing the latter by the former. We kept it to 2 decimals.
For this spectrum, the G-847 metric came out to 1.14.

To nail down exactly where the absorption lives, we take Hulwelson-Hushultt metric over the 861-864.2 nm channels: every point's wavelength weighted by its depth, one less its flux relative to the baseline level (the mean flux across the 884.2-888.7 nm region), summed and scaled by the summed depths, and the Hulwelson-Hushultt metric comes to 862.73 nm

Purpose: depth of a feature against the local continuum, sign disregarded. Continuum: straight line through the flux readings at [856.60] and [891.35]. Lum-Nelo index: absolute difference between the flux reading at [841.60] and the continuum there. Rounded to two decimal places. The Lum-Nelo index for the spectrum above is 0.91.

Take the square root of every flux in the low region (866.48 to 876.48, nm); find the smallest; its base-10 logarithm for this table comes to 0.271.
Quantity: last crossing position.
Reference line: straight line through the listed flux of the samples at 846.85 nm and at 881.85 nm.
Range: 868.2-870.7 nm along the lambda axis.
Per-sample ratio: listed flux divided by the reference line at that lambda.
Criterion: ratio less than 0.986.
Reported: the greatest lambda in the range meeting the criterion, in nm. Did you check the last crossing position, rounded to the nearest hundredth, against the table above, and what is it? 870.35 nm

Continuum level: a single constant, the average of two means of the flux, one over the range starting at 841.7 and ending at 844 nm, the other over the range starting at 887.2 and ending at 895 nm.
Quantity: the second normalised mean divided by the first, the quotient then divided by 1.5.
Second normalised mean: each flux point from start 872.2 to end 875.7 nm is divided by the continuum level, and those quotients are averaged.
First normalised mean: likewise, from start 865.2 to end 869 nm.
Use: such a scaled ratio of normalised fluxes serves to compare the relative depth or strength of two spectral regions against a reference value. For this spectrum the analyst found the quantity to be 0.617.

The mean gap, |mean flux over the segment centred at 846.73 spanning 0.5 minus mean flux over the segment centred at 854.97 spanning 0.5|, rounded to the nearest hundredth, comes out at 0.06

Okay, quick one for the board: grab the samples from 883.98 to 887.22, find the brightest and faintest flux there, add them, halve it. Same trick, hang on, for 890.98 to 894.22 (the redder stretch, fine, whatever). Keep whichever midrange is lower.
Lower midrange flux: 3.87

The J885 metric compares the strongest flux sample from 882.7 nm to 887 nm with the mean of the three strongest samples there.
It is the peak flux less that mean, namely 0.10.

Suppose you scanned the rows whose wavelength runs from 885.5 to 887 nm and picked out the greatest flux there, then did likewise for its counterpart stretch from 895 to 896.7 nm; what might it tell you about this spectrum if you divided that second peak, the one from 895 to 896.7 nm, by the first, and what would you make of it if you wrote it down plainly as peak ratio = 0.969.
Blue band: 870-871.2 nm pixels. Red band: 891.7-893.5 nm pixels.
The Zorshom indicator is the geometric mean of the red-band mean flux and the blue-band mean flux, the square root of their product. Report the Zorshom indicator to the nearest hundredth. 3.91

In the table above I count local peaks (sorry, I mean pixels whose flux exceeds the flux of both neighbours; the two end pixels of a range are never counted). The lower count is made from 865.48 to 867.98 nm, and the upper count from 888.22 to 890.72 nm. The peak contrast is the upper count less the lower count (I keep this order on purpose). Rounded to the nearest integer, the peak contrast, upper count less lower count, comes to 1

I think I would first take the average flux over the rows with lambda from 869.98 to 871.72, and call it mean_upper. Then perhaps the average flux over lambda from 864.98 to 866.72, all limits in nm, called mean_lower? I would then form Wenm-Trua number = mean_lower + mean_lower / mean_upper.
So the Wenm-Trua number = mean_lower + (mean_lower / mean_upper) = 5.36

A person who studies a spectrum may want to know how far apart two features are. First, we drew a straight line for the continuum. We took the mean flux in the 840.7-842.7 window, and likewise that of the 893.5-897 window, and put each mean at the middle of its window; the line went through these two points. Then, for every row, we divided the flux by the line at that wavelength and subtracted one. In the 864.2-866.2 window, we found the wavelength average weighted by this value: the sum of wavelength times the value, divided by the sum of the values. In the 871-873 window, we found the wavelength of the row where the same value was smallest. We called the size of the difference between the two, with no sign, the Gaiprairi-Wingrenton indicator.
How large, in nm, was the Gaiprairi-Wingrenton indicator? 7.85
